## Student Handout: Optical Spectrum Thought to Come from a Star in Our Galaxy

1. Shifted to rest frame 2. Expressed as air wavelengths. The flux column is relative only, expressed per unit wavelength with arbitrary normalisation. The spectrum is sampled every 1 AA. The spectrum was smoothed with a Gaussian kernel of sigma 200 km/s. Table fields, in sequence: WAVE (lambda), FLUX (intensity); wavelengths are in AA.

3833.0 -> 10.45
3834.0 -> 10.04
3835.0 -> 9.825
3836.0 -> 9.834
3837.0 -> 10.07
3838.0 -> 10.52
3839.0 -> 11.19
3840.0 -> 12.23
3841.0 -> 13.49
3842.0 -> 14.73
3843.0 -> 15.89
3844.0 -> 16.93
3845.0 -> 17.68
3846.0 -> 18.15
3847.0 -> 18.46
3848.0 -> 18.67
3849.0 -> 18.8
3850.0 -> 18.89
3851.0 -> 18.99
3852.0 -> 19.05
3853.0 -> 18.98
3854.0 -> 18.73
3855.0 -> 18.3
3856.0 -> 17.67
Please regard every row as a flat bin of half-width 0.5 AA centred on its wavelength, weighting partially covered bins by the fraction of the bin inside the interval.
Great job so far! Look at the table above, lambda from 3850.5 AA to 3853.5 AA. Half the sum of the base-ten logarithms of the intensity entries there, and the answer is 1.92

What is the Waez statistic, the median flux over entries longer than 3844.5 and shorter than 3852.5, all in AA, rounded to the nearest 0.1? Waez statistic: 18.7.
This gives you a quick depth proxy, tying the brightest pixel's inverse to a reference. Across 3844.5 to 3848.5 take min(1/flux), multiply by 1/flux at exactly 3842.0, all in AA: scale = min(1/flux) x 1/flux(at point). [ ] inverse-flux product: 0.0036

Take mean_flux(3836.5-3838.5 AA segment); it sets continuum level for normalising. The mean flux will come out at 10.3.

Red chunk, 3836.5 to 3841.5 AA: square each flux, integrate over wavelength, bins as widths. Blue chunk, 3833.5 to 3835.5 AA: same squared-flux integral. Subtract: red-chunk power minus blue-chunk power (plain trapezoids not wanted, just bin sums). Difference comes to 472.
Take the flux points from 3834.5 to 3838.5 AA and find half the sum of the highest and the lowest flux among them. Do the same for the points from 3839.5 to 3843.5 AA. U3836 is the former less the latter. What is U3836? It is -3.9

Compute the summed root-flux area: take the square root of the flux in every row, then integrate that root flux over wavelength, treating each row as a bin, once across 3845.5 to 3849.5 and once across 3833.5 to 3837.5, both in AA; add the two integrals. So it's 29.8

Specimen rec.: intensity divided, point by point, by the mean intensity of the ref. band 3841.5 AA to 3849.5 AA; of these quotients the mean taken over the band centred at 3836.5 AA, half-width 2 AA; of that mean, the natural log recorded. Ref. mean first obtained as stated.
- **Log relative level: -0.55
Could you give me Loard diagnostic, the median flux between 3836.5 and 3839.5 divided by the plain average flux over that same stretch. 0.99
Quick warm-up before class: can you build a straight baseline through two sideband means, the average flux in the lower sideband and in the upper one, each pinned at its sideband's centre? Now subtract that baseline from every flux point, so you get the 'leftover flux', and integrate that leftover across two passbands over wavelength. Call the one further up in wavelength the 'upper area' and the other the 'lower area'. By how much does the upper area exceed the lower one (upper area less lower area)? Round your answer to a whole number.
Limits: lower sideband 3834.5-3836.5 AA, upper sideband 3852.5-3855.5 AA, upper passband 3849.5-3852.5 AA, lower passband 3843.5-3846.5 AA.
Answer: -4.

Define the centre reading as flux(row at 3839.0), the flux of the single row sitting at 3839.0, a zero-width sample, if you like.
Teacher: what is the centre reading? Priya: 11.19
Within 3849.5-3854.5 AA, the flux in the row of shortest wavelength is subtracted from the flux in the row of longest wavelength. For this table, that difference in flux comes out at -0.2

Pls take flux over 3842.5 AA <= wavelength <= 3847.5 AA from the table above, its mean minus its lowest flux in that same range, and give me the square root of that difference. 1.24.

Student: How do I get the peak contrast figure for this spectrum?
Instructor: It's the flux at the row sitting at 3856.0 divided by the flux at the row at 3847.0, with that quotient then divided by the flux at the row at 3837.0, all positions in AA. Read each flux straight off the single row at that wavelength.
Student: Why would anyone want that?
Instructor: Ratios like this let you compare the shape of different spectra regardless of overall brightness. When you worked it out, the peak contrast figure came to 0.095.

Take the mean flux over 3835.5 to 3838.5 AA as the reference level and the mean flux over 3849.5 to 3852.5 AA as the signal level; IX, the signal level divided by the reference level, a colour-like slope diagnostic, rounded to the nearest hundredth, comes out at 1.87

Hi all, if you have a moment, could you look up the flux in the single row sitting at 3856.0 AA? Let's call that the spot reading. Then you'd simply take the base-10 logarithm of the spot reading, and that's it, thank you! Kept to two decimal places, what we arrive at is 1.25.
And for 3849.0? 1.27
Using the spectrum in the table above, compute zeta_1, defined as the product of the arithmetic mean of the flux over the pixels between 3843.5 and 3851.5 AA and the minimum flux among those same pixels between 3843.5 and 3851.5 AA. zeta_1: 310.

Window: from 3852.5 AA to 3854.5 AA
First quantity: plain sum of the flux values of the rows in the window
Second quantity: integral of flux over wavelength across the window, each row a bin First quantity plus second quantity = 75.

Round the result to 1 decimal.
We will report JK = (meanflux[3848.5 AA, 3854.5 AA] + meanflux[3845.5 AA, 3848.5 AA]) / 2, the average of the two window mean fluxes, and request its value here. 18.7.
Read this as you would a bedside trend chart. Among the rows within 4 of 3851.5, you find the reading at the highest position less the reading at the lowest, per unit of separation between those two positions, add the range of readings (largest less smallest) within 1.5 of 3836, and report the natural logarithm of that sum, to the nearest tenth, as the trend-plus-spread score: -1.6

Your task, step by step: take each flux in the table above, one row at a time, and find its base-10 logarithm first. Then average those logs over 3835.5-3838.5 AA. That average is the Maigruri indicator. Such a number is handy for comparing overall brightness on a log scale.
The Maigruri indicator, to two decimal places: 1.01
